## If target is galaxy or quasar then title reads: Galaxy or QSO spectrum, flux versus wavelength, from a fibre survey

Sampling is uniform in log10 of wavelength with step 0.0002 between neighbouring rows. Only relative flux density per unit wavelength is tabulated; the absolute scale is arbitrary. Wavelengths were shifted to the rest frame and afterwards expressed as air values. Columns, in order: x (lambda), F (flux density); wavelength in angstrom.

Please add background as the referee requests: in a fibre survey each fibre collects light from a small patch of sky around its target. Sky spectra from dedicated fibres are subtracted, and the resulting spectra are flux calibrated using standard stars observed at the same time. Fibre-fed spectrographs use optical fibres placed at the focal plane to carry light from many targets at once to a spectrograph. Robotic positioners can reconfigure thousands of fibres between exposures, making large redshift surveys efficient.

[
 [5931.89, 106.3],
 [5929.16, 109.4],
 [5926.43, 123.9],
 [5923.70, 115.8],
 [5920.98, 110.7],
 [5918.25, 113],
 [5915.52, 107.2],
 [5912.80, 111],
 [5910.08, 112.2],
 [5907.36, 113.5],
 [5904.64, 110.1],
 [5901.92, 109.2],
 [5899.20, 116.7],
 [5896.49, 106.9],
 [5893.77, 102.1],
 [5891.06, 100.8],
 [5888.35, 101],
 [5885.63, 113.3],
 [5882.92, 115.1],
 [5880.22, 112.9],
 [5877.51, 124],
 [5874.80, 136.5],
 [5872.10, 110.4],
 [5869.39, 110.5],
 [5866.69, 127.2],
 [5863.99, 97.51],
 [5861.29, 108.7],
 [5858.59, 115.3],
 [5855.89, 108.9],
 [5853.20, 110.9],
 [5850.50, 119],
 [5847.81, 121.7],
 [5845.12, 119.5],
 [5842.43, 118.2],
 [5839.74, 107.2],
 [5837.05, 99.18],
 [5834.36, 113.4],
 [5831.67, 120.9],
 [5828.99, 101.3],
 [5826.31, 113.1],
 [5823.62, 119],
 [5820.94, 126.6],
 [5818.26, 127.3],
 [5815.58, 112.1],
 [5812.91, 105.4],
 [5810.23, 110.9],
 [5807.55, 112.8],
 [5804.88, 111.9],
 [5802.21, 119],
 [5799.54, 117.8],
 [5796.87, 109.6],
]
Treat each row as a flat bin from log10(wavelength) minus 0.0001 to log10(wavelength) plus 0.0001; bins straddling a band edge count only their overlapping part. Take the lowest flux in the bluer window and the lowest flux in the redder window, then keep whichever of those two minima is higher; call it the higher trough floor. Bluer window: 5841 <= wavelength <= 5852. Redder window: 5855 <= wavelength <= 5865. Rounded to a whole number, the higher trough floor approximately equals 118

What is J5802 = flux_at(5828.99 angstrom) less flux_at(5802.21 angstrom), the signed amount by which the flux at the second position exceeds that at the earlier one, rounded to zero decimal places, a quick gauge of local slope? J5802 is -18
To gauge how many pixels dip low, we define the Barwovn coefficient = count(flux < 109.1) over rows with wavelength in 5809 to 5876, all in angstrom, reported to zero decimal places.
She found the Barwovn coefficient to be 7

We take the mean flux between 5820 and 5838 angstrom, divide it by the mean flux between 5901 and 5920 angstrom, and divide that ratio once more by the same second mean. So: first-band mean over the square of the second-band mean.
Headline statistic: 0.0092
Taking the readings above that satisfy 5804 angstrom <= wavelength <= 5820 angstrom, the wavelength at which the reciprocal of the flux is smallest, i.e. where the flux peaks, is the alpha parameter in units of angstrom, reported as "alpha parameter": 5818.26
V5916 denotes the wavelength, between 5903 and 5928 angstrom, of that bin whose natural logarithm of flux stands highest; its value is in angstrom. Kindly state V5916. 5926.43 angstrom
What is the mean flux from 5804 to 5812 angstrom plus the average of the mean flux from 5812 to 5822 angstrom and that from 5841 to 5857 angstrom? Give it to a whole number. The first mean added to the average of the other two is 229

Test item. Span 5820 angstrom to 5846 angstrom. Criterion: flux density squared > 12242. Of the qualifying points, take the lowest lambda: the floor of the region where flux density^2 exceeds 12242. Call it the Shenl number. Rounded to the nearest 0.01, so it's 5820.94 angstrom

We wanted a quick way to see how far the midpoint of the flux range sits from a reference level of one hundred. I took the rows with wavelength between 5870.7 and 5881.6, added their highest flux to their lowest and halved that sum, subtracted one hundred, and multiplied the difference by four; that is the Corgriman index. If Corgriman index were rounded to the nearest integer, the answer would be 94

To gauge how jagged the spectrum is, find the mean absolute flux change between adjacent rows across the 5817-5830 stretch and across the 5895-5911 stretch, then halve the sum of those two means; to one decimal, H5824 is 5.5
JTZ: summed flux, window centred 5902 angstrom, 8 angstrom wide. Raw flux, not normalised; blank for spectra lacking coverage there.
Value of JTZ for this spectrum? 336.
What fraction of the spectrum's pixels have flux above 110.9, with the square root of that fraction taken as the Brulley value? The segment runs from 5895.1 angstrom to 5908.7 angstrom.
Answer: 0.63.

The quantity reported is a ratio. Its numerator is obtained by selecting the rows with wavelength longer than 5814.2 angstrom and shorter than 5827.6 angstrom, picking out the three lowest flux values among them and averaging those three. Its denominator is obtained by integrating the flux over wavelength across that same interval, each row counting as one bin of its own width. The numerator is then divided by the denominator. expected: 0.0716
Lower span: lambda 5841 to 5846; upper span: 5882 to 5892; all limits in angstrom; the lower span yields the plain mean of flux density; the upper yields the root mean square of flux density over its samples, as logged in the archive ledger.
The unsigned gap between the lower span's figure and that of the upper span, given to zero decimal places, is 11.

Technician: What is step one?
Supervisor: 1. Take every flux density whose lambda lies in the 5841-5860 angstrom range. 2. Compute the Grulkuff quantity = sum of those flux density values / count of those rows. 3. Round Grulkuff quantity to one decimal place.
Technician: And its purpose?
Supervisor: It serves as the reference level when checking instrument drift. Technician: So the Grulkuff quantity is 116.2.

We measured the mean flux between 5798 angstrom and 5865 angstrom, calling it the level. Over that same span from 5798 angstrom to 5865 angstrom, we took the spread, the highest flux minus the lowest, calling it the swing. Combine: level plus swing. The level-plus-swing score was 143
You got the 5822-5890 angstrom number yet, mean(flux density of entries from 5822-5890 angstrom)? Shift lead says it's 114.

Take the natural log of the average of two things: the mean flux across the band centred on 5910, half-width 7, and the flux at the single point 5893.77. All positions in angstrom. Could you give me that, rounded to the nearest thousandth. 4.668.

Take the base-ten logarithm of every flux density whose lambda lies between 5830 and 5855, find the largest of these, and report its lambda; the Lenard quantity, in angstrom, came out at 5847.81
